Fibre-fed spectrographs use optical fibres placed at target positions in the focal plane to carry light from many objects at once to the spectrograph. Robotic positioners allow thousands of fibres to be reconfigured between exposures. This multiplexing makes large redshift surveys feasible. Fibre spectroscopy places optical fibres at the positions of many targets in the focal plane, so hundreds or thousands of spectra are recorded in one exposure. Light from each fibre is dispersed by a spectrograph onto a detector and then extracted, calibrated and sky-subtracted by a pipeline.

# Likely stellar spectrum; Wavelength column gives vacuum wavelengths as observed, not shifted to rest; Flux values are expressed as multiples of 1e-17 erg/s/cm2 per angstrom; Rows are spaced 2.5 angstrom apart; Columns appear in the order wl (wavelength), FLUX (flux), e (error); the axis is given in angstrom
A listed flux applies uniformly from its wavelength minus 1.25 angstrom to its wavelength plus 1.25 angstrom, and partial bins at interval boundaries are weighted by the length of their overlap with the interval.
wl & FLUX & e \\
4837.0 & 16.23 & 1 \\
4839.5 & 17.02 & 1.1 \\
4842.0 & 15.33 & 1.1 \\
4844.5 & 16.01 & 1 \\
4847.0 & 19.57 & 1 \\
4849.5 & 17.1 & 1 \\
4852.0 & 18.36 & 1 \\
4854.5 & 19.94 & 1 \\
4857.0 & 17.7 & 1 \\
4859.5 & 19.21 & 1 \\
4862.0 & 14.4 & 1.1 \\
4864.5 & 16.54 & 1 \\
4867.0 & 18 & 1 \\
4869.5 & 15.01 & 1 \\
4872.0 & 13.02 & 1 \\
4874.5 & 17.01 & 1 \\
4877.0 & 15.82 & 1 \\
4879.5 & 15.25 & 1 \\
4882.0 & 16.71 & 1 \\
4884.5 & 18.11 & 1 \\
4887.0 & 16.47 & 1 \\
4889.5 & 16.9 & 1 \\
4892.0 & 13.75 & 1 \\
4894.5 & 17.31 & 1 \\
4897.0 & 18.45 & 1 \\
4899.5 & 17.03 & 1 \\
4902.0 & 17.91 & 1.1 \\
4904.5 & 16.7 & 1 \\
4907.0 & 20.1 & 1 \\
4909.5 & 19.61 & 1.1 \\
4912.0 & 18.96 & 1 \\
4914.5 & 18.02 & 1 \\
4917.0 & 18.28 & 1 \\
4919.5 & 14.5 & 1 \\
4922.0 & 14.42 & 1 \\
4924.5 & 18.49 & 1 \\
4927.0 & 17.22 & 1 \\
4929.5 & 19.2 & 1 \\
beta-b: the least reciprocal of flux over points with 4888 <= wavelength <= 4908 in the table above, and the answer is 0.0498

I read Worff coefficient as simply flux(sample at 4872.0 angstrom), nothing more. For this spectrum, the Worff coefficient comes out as 13.02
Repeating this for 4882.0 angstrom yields 16.71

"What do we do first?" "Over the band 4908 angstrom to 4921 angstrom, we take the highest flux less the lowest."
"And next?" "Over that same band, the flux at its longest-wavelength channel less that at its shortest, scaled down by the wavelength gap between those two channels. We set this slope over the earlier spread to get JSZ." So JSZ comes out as -0.10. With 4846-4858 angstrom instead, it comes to -0.07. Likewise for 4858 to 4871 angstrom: -0.09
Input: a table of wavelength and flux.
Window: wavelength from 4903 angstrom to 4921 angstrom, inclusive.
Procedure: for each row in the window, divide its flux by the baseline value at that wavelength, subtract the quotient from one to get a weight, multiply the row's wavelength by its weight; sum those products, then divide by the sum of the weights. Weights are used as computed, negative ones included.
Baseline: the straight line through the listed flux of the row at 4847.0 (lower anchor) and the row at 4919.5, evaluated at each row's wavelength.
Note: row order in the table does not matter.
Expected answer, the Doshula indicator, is 4911.2 angstrom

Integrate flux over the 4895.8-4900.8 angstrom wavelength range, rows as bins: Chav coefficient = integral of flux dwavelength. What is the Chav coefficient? 89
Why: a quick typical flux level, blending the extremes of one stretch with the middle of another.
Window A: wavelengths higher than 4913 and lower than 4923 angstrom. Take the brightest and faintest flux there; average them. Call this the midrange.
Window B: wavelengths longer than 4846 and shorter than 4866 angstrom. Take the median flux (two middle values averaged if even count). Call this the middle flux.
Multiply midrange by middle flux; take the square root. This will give 17.2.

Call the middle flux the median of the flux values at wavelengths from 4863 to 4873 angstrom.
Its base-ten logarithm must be 1.20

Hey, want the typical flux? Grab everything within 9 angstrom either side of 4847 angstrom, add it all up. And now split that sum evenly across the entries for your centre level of 17.6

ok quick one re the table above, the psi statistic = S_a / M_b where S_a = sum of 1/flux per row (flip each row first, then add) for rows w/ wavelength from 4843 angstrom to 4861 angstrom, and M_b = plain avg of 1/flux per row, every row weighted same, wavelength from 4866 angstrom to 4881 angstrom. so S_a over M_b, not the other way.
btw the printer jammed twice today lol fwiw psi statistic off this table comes 6.0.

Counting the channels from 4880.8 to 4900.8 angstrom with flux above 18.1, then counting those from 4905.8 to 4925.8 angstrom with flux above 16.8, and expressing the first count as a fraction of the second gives 0.33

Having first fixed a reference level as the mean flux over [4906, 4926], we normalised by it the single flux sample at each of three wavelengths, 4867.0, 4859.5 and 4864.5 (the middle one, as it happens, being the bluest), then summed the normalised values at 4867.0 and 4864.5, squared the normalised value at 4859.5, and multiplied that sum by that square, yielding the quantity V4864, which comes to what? 2.3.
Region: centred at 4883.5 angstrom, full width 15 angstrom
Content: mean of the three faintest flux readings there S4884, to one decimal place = 15.8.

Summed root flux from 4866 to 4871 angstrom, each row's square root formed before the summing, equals 8.1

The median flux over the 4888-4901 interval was 17.0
